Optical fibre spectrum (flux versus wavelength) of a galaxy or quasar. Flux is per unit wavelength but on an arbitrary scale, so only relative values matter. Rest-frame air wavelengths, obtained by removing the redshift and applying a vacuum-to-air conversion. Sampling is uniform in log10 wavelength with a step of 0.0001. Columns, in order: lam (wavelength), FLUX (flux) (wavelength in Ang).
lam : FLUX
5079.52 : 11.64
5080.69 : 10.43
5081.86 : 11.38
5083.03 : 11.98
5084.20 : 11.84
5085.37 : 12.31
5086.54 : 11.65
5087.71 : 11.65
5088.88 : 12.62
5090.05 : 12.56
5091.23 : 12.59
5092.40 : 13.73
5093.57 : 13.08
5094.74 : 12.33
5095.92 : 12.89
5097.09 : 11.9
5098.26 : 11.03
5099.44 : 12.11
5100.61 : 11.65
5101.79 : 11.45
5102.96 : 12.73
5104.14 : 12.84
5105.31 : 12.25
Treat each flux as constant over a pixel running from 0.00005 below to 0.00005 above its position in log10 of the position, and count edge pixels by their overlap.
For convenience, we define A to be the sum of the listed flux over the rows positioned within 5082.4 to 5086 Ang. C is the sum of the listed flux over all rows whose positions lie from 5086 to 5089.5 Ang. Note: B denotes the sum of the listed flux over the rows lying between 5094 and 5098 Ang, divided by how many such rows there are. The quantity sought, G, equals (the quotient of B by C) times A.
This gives 12.4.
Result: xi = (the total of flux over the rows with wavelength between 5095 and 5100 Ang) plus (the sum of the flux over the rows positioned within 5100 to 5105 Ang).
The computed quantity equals 96.6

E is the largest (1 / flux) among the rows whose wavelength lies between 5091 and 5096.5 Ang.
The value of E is 0.081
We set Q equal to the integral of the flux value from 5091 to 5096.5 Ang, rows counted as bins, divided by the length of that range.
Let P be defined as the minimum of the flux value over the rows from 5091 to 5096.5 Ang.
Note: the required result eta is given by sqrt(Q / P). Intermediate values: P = 12.33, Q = 12.9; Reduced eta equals 1.02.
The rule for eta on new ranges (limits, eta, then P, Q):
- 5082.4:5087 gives 1.01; 11.65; 12.0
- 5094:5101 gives 1.04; 11.03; 12.0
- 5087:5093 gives 1.04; 11.65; 12.6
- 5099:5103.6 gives 1.02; 11.45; 12.0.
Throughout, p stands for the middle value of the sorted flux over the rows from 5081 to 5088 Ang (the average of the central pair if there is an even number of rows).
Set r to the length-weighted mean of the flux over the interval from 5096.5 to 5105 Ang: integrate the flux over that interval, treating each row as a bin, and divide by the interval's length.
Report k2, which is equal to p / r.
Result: 0.98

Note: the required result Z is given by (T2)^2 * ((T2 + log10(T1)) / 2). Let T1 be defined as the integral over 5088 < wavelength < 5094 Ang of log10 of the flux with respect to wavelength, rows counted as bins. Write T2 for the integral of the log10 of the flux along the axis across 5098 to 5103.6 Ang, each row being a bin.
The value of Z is 123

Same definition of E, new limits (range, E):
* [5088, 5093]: 0.080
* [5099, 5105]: 0.087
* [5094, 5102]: 0.091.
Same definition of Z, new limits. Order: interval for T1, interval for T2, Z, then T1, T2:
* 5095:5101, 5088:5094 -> 165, 6.46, 6.65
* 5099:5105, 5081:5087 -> 149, 6.51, 6.43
